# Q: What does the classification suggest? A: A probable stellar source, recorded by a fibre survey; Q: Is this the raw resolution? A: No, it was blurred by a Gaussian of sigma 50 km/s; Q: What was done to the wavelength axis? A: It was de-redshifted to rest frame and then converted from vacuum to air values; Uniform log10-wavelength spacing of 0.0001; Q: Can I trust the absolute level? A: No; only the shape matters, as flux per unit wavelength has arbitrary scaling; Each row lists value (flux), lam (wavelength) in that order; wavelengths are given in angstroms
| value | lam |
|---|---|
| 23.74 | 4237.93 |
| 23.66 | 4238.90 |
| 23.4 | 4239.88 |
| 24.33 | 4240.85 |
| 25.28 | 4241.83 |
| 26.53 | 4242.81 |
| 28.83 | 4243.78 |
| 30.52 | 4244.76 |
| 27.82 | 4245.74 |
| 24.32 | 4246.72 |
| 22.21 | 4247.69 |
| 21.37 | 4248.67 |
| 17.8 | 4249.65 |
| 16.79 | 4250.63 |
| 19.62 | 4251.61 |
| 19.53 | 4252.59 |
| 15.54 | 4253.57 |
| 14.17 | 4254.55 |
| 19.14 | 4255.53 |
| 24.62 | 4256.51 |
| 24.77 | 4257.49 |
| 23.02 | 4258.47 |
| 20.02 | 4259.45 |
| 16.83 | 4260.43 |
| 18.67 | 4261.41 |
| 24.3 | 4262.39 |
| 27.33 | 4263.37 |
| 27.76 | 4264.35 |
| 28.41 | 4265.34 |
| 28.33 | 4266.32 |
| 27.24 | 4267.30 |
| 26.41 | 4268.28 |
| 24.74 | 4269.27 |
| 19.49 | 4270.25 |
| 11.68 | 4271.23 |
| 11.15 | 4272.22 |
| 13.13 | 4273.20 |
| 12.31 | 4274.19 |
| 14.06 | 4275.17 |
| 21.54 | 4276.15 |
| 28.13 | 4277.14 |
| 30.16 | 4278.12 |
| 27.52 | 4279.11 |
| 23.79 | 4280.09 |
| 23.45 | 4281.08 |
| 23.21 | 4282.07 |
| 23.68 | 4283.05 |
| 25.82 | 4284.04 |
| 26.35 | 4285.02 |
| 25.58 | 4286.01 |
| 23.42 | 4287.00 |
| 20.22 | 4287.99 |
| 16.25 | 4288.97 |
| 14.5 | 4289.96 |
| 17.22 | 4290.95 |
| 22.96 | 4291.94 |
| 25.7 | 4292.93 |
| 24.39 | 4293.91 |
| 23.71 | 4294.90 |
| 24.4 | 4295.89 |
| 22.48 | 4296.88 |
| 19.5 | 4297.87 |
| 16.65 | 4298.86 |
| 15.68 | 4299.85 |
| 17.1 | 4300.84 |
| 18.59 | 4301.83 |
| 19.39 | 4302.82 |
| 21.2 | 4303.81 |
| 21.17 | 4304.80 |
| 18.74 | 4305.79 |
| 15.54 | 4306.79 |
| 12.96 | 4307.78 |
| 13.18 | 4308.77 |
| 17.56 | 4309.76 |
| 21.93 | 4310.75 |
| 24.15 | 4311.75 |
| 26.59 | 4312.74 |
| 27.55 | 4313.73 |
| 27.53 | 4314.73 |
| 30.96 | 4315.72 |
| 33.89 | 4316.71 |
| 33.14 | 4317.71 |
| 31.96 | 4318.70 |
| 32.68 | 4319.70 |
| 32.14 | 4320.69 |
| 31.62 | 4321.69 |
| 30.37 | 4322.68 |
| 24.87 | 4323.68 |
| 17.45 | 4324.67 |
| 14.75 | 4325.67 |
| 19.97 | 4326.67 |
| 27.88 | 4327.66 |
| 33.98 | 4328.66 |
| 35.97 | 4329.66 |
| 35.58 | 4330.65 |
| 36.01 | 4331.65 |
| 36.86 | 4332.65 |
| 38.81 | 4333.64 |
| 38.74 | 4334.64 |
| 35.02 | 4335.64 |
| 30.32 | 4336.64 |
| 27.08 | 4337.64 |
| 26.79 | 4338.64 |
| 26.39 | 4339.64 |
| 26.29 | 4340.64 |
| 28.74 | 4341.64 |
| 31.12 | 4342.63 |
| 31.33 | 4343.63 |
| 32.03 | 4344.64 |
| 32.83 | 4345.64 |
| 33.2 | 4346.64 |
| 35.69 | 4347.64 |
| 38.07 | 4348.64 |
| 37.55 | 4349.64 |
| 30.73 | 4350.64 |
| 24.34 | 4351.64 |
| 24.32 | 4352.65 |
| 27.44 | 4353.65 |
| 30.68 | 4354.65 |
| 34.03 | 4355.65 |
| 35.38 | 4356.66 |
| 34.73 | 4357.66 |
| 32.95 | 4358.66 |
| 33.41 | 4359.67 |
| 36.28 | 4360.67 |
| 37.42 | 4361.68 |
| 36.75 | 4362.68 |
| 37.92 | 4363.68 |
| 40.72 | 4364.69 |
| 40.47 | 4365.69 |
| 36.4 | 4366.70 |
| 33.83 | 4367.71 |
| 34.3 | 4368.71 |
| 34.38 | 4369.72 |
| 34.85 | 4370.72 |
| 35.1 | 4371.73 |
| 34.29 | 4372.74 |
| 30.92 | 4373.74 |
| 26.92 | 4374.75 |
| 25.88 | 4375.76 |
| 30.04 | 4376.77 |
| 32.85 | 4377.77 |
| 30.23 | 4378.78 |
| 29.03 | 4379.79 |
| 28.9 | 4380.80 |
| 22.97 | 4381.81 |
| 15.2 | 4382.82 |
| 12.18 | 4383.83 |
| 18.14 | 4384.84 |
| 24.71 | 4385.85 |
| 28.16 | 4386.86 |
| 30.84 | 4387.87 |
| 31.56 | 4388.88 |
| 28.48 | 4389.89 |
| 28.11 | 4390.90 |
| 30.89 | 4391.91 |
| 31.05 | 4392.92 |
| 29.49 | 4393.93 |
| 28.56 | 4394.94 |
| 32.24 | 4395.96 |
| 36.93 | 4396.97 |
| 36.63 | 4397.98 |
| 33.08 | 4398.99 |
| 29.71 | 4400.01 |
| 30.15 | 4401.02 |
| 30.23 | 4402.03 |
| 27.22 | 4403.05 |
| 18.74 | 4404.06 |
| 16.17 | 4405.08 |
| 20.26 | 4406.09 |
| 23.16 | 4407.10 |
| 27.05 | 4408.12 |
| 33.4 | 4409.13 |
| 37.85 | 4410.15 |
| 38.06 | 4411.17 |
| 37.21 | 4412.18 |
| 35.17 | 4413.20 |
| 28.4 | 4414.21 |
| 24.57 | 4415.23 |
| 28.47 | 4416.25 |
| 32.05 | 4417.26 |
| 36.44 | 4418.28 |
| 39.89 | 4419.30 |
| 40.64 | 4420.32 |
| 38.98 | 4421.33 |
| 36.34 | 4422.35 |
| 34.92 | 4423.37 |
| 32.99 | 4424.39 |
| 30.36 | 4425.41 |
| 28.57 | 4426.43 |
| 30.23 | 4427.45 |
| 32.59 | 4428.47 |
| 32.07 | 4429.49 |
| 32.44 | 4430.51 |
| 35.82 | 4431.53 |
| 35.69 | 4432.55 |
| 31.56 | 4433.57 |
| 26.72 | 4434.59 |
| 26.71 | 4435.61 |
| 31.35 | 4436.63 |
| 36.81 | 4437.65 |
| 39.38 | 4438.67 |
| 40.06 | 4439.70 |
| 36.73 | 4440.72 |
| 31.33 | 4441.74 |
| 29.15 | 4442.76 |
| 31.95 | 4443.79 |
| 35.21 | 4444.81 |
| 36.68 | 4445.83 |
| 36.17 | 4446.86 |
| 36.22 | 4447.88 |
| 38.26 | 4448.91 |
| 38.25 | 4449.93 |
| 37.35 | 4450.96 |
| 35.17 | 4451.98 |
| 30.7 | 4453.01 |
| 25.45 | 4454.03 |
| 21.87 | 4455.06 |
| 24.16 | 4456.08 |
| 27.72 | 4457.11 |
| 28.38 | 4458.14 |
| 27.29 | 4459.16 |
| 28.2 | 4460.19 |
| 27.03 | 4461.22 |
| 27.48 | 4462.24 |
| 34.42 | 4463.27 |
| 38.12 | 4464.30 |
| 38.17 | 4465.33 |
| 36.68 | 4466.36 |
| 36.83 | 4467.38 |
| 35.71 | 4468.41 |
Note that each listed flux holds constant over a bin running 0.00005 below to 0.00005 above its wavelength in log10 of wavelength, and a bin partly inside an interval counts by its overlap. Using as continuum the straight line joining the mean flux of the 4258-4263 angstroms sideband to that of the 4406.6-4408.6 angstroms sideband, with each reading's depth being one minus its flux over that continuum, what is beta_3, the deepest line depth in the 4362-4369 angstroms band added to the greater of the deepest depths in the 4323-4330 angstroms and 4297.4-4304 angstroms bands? -0.07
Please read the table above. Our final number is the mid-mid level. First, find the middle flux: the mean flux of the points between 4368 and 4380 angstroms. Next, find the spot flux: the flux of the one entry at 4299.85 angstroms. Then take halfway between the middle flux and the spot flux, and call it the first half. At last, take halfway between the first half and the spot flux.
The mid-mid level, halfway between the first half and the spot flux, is 20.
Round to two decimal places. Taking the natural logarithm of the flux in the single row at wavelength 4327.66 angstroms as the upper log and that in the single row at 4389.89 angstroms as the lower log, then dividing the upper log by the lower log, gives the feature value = 0.99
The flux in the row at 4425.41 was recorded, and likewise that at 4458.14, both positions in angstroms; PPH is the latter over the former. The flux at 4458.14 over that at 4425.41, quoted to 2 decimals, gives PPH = 0.93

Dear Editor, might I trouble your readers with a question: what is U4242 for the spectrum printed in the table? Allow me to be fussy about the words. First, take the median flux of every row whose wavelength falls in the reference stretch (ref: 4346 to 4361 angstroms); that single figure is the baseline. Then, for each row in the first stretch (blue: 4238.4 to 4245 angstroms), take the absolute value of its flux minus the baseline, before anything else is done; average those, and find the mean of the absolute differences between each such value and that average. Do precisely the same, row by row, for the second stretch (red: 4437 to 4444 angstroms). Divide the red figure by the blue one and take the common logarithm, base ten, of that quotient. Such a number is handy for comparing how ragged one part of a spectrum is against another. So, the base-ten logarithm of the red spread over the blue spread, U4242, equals -0.16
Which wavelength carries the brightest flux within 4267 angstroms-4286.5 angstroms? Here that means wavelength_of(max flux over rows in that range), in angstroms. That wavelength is 4278.12 angstroms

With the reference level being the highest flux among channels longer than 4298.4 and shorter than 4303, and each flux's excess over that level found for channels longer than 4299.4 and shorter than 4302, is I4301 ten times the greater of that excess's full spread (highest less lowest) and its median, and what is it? 29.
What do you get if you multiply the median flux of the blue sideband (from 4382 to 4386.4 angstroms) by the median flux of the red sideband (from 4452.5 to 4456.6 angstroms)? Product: 413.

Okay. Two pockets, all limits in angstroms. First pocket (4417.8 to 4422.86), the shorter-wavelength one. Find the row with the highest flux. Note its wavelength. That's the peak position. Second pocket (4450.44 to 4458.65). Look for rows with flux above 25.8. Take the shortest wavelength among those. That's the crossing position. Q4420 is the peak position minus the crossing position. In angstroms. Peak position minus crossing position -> -30.6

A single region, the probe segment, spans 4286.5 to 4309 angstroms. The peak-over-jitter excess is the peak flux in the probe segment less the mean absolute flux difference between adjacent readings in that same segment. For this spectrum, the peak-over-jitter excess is 24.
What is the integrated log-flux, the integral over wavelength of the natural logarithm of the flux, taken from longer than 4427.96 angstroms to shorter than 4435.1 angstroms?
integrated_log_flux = 24.8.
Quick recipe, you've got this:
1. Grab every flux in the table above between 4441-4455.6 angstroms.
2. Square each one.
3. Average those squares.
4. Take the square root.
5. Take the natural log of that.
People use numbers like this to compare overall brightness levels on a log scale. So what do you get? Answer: 3.51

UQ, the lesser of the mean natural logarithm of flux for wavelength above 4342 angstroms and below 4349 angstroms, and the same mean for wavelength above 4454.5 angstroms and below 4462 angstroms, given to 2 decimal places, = 3.27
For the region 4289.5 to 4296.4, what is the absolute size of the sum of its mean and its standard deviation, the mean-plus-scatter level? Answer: 26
